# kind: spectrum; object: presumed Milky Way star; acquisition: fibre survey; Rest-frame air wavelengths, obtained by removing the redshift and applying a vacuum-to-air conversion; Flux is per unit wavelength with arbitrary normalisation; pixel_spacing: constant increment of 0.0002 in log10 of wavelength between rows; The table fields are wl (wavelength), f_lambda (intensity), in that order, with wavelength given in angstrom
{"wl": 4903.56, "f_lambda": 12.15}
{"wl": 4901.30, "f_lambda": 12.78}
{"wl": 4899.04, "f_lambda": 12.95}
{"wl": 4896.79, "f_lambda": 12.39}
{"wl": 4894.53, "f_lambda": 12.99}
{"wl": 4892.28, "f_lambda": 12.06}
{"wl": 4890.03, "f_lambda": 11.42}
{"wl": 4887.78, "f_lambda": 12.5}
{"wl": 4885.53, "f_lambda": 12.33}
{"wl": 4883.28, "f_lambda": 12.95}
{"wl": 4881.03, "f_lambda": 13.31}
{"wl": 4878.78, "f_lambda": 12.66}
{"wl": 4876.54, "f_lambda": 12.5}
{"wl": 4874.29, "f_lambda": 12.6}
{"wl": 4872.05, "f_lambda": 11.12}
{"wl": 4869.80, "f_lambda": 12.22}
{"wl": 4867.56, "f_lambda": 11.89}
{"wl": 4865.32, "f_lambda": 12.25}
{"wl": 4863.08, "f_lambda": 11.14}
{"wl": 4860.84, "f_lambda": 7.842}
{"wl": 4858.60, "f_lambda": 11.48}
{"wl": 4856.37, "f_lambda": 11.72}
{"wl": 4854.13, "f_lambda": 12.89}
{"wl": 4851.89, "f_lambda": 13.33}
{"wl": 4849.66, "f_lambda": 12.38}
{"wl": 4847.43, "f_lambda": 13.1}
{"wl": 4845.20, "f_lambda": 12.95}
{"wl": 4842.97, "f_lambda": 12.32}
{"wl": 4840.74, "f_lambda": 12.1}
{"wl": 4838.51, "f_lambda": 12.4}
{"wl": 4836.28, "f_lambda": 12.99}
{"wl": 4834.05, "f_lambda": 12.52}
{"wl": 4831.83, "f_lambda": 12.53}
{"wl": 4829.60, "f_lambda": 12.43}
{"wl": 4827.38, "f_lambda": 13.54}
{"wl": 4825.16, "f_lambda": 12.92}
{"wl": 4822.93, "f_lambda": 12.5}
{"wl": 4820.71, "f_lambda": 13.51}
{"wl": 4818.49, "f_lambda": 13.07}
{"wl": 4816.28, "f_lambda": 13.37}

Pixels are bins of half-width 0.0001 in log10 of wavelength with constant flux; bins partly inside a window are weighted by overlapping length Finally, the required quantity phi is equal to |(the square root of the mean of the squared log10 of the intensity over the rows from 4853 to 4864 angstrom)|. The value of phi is 1.04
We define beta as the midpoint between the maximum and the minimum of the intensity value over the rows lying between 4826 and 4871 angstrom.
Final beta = 10.69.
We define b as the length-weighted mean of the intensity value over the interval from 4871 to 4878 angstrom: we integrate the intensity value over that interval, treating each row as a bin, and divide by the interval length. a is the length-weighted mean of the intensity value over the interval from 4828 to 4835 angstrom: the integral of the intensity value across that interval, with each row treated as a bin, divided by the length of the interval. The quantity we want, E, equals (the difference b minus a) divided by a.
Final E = -0.04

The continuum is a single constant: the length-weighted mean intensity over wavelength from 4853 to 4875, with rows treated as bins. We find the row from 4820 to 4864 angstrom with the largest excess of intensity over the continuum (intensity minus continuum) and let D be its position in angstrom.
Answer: 4827.38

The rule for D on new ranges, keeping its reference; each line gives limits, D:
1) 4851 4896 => 4851.89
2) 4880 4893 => 4881.03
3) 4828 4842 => 4836.28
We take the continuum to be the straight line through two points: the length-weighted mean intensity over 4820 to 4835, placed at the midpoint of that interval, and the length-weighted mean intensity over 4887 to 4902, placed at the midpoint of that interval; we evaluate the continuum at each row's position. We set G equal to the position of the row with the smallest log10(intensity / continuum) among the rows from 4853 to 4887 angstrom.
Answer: 4860.84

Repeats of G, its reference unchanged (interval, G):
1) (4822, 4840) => 4829.60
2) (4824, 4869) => 4860.84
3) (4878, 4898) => 4890.03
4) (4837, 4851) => 4840.74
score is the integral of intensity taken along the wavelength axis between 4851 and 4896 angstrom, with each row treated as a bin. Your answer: 542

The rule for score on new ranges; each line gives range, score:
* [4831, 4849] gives 227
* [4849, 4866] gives 197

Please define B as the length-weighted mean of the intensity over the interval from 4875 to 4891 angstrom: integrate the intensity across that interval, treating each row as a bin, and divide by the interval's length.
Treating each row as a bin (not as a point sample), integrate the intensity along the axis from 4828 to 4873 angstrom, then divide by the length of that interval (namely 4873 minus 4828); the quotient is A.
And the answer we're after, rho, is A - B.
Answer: -0.44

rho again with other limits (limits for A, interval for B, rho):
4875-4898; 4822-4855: -0.21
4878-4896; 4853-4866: 1.34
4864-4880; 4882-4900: -0.28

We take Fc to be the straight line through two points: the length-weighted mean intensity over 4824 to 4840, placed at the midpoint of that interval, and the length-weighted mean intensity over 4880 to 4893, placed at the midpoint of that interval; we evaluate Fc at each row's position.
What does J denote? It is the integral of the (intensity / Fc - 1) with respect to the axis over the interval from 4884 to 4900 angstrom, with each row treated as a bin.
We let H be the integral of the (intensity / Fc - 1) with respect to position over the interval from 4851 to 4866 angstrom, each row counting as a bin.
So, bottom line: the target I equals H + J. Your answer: -1.4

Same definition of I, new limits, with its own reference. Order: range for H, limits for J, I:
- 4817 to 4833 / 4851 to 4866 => -1.1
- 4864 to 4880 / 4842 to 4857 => -0.4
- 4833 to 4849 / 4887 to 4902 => 0.0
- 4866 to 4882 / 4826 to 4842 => -0.3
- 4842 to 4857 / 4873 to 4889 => 0.3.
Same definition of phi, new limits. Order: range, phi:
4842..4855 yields 1.11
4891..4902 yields 1.10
